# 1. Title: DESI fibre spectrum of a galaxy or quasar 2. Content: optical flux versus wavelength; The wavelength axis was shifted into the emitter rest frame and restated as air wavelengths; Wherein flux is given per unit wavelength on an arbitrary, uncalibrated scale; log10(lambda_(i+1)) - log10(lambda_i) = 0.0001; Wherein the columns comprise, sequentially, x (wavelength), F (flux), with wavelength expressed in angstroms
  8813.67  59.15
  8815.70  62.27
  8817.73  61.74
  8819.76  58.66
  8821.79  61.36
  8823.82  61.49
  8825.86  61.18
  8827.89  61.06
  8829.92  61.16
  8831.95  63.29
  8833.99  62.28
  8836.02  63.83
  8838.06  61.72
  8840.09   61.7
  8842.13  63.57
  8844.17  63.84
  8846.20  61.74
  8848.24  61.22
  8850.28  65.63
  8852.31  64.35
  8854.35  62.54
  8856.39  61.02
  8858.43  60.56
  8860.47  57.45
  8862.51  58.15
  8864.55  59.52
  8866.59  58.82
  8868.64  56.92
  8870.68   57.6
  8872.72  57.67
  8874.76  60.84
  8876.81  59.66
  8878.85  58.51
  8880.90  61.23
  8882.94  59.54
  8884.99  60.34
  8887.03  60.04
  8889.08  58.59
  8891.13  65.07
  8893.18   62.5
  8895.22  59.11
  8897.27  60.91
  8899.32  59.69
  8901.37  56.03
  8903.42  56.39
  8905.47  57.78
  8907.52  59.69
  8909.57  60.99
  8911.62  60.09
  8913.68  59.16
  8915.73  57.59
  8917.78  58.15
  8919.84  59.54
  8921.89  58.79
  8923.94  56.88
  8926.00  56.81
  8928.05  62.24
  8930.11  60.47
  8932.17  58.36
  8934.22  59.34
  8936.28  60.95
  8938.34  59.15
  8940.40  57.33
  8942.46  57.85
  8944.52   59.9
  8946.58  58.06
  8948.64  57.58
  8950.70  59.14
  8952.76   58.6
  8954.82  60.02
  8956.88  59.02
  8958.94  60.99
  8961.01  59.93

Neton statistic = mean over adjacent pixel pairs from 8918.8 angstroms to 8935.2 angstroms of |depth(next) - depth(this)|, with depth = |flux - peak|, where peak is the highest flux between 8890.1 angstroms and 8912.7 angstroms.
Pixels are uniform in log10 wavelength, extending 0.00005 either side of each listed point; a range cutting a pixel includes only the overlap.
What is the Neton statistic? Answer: 1.9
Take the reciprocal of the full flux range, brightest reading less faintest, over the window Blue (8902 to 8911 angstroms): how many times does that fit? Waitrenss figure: 0.22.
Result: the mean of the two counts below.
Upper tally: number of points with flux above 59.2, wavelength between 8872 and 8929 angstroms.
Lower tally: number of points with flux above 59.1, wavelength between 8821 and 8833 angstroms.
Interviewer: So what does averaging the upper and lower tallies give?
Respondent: 10.5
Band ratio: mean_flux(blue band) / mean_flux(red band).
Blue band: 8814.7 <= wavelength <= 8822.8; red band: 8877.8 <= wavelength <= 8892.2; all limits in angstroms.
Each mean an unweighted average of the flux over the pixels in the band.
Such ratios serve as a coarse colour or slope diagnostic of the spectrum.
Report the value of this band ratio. 1.01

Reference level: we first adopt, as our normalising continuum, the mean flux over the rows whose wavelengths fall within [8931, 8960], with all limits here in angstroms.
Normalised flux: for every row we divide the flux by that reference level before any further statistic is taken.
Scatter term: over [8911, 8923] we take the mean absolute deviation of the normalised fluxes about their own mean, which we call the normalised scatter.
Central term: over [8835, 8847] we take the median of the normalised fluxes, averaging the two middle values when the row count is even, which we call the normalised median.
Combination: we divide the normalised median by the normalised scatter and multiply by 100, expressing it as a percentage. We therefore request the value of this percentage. 8825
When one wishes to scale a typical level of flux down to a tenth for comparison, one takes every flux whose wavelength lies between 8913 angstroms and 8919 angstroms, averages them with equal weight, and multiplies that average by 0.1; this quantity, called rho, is 5.83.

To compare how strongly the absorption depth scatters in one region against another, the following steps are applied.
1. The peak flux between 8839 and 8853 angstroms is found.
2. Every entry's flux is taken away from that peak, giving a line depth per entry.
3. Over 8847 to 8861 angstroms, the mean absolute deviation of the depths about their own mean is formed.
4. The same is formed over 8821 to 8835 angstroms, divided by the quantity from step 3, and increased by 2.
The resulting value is 2.3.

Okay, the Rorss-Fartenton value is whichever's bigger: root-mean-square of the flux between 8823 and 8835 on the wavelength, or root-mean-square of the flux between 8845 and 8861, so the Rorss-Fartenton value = 61.9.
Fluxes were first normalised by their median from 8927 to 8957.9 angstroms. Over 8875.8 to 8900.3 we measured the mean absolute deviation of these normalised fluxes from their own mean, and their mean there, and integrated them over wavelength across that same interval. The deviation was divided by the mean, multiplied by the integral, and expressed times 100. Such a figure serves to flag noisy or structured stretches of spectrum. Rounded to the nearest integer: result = 55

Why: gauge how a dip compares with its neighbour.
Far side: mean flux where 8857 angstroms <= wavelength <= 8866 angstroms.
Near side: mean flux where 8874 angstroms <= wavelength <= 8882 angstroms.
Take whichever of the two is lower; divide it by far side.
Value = 1.00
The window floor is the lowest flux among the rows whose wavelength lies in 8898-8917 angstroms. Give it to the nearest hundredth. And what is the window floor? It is 56.03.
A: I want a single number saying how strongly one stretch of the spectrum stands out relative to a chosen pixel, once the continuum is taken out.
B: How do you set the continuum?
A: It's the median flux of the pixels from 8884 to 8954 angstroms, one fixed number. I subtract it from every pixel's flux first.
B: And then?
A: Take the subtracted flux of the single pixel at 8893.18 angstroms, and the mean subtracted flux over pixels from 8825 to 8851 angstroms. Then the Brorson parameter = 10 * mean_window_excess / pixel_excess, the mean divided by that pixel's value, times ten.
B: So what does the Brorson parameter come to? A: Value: 10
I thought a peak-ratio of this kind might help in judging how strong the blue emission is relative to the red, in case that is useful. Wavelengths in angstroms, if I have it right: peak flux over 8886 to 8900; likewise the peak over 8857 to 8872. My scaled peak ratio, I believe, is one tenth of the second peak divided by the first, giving 0.093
